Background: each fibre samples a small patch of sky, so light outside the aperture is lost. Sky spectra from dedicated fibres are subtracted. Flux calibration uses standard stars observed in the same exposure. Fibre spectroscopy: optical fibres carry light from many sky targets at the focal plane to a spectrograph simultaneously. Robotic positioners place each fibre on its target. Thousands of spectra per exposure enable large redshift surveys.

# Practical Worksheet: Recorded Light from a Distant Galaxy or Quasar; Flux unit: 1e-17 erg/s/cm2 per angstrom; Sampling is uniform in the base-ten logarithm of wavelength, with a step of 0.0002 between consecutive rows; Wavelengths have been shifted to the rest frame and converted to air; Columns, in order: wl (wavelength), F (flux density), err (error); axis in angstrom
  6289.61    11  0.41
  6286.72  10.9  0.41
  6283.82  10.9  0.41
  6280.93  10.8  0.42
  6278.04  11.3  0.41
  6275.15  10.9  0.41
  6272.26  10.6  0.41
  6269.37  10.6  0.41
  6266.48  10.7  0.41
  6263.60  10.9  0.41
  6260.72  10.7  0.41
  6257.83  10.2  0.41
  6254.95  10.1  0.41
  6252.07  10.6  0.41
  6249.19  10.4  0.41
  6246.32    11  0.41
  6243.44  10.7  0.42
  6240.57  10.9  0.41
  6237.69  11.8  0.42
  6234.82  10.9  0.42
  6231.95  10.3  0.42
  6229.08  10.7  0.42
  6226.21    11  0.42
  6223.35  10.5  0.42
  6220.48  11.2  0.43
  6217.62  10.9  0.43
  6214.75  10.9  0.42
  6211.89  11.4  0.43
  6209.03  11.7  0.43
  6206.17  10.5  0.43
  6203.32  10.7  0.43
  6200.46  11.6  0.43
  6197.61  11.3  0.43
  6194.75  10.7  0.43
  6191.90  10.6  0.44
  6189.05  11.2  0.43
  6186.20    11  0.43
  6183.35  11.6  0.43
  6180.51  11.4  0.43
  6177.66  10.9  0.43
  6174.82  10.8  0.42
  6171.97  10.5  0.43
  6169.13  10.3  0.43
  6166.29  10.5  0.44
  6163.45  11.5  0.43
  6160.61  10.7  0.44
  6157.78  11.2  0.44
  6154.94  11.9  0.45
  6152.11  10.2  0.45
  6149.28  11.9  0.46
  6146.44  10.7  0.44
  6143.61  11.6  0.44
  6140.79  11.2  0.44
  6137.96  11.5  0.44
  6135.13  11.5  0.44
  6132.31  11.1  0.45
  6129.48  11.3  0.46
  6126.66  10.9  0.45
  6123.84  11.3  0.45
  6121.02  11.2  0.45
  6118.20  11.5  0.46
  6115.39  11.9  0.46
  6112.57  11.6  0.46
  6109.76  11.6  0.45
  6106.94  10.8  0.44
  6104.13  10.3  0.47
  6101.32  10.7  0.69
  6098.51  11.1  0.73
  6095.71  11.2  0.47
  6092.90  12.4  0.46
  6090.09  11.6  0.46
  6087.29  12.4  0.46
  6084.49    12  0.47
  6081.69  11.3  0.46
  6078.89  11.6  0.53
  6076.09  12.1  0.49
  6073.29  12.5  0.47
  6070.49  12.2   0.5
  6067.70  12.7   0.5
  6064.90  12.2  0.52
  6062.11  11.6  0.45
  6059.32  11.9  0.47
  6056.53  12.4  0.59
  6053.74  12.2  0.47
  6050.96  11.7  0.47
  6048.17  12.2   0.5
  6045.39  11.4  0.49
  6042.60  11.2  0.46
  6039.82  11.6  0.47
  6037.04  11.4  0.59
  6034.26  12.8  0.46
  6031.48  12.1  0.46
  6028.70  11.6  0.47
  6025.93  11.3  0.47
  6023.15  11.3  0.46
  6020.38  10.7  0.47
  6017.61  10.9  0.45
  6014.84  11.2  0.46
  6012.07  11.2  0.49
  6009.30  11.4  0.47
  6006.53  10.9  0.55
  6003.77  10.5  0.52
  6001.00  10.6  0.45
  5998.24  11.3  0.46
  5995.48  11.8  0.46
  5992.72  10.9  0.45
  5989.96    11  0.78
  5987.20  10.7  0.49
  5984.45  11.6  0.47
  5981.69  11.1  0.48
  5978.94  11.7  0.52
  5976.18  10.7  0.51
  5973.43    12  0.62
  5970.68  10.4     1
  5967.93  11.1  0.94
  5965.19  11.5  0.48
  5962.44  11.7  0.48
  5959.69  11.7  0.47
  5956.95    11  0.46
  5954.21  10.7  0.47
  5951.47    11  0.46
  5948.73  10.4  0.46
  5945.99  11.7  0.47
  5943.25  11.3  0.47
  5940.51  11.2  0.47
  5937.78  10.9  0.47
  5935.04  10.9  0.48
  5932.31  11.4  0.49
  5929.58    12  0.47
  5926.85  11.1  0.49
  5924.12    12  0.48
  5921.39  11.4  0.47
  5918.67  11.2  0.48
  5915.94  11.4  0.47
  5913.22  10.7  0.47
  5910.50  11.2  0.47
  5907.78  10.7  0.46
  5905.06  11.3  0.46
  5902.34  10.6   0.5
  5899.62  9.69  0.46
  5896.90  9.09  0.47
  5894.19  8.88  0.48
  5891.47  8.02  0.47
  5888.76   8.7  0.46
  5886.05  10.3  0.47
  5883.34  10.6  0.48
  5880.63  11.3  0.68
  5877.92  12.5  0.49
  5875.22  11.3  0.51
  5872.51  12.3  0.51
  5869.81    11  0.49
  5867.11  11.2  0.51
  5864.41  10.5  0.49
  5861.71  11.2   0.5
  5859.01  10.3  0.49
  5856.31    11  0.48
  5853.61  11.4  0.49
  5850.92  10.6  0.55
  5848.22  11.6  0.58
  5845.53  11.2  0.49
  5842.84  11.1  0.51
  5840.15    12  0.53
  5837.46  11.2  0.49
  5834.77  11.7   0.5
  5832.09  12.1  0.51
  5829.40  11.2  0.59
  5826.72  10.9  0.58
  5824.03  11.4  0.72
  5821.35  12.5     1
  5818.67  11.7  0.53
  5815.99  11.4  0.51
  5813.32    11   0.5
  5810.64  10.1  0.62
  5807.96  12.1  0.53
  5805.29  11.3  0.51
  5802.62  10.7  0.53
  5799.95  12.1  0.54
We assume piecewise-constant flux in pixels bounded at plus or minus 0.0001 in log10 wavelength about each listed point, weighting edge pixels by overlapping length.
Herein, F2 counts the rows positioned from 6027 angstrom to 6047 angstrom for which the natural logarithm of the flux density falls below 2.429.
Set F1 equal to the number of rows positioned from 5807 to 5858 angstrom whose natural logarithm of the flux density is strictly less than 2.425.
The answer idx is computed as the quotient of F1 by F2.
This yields 9.0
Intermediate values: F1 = 9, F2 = 1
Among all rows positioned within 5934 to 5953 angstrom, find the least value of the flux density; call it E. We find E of 10.4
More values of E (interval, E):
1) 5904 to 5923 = 10.7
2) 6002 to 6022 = 10.5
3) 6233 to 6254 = 10.4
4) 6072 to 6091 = 11.3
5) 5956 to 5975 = 10.4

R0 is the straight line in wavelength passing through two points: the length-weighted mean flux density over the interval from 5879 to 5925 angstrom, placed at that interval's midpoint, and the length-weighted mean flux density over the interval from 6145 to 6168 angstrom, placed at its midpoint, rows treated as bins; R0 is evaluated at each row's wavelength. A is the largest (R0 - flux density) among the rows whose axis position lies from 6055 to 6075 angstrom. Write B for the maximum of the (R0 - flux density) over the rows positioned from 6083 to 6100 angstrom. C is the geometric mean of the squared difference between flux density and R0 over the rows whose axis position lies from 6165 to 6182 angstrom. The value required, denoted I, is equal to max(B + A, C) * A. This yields -0.1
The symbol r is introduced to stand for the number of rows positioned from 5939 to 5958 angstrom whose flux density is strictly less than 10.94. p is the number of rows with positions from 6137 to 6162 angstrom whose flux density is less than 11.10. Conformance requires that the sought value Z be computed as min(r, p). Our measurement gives 2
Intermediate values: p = 3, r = 2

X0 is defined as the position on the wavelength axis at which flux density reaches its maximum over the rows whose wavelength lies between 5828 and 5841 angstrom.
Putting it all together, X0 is 5832.09 angstrom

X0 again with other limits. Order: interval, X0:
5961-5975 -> 5973.43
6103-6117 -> 6115.39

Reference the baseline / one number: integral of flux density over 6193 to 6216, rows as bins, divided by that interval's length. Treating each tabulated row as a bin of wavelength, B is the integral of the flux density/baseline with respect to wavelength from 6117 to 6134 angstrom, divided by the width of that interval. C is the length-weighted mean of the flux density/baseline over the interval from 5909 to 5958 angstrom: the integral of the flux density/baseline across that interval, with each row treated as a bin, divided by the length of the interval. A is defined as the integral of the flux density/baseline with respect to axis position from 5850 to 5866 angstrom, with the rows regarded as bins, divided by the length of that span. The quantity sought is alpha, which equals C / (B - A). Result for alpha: 30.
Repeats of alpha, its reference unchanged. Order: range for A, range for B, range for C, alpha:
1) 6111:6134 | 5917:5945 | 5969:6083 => -885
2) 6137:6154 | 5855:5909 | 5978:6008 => -16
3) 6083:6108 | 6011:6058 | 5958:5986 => 55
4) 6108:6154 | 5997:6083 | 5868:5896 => 35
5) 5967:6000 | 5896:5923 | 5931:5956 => -26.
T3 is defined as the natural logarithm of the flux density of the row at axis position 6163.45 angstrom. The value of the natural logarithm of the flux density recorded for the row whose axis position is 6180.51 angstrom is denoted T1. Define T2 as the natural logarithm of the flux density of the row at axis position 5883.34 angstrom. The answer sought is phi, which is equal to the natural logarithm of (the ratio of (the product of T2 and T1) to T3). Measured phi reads 0.86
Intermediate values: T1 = 2.43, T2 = 2.36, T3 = 2.44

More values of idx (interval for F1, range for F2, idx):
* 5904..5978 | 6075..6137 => 1.5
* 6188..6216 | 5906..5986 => 0.4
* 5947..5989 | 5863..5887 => 1.3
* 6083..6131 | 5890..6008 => 0.3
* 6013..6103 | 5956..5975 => 3.3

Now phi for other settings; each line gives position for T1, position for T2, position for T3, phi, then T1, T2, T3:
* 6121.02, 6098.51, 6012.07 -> 0.88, 2.42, 2.41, 2.42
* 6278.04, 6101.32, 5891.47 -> 1.02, 2.42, 2.37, 2.08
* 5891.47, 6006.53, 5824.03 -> 0.71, 2.08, 2.39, 2.43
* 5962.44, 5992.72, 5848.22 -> 0.87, 2.46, 2.39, 2.45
